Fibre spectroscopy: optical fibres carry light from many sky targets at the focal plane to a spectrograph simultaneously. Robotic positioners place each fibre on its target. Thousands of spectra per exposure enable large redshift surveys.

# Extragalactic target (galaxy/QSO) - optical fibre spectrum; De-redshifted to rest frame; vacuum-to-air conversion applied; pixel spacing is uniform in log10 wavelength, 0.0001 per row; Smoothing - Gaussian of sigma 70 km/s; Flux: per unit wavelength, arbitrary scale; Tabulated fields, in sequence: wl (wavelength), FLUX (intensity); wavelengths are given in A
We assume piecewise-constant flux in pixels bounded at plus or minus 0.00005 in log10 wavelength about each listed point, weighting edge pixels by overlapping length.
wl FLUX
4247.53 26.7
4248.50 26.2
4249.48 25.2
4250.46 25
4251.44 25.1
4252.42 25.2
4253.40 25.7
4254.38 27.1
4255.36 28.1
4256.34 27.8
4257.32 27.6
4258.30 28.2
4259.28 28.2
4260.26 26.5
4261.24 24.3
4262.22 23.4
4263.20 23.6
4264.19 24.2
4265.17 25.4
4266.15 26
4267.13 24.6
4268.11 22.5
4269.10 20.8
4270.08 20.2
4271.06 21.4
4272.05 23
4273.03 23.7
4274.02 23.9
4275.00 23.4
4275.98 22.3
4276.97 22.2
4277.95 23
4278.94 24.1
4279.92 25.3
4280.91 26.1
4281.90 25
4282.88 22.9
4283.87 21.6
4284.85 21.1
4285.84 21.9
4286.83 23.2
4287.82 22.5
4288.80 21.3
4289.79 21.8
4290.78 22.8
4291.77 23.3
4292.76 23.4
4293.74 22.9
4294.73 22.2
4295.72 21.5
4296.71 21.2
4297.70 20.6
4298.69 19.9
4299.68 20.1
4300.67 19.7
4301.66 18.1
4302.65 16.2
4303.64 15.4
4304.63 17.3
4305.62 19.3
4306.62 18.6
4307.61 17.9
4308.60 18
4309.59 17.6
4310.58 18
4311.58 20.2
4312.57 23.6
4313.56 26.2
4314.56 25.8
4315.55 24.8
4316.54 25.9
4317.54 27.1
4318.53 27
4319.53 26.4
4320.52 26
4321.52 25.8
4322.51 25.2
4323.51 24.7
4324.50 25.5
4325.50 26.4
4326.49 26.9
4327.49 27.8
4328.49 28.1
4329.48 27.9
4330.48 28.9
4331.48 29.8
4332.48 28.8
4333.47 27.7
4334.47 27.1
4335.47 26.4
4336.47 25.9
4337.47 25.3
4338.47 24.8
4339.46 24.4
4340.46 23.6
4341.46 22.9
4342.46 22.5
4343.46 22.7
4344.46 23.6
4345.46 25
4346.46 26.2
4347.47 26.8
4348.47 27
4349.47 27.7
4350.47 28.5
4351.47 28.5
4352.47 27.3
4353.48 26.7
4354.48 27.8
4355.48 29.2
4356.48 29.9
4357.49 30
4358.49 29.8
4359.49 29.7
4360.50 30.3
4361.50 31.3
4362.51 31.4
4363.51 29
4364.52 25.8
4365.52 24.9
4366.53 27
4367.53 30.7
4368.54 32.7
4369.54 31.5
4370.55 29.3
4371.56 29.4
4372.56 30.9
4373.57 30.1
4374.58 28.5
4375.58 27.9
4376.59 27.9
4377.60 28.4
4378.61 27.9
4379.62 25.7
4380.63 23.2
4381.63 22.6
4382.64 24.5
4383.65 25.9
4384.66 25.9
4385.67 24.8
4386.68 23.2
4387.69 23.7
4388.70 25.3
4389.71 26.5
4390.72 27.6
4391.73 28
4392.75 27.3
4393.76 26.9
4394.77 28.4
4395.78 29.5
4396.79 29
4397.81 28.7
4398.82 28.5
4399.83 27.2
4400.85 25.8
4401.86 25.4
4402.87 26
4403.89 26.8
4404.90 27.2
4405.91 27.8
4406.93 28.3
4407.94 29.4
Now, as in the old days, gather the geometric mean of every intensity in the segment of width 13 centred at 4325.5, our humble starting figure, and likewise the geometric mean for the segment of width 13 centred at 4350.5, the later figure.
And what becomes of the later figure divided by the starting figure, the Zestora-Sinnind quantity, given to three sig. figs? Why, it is 1.01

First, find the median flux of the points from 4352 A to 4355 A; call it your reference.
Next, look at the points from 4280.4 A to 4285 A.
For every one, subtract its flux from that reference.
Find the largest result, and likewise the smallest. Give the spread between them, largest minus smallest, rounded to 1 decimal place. 5.0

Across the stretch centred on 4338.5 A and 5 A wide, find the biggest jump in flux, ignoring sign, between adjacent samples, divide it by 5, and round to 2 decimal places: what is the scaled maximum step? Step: 0.16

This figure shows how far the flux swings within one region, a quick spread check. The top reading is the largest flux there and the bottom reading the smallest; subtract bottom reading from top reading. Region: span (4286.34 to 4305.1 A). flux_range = 8.0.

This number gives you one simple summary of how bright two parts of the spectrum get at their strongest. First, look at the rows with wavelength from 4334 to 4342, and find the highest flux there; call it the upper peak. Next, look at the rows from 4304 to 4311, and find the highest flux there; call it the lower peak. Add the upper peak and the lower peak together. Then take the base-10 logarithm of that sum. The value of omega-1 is 1.67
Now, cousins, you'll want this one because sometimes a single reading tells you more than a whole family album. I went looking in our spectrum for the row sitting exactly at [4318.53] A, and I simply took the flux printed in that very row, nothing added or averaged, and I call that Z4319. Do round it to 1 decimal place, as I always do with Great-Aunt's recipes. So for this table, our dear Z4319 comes 27.0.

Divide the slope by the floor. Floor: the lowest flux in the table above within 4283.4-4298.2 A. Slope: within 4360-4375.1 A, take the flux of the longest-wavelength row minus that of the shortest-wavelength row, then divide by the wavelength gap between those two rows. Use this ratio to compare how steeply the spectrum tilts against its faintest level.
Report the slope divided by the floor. -0.006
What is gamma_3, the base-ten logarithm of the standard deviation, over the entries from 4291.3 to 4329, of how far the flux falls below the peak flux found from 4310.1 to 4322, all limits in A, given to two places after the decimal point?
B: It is 0.57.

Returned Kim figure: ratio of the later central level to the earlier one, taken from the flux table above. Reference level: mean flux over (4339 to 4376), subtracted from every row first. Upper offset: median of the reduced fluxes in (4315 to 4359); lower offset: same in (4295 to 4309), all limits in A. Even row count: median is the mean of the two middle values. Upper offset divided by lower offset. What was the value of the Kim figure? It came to 0.12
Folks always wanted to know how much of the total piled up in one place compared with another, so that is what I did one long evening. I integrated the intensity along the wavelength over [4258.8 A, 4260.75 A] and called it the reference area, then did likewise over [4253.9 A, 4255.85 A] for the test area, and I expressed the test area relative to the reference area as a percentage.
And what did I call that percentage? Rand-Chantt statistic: 101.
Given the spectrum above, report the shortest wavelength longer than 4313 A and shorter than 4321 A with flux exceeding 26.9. 4317.54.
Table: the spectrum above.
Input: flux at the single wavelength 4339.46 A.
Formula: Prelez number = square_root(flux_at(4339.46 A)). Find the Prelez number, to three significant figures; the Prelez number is 4.94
